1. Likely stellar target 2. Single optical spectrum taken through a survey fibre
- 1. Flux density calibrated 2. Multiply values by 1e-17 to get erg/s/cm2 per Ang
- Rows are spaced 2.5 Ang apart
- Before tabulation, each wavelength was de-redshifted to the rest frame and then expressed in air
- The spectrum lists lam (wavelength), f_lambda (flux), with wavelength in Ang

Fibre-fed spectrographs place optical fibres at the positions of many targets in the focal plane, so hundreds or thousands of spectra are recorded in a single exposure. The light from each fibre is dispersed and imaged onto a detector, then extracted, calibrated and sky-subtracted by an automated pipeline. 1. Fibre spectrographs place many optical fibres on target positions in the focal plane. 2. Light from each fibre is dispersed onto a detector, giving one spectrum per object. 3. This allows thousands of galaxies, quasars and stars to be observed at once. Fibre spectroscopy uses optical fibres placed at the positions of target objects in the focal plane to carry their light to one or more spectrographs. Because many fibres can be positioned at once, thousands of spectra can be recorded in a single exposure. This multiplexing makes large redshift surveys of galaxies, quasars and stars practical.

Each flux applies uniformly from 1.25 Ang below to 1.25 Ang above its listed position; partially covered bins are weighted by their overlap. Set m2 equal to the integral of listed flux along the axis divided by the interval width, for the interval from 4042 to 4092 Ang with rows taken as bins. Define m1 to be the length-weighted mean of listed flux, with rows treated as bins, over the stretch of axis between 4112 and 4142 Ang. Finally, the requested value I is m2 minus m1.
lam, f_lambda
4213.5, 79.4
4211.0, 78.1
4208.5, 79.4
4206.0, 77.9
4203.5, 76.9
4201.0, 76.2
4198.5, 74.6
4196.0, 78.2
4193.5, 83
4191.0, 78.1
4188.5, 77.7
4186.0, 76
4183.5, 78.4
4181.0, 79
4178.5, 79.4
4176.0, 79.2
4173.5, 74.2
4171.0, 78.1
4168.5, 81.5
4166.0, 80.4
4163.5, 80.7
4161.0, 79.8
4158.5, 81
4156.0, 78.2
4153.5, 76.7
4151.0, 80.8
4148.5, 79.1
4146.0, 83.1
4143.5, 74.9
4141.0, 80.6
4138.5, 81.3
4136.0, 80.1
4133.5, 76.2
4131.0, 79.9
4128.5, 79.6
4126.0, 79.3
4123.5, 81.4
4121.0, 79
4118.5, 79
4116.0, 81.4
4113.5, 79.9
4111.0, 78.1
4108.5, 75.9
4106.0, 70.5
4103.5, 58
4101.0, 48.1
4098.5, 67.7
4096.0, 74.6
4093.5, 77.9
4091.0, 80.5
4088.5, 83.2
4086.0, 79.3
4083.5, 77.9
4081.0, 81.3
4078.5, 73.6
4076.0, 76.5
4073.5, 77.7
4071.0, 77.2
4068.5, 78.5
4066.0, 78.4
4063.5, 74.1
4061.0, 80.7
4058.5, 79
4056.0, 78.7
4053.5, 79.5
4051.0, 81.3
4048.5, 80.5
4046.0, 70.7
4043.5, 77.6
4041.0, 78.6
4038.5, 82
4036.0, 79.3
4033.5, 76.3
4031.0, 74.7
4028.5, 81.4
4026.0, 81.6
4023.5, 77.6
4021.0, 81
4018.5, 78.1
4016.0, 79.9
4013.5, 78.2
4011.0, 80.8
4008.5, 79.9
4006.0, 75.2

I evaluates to -1.5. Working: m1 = 79.8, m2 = 78.3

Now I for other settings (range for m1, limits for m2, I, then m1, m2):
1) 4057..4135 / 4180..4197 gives 2.3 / 76.3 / 78.6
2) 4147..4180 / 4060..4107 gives -4.7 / 79.2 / 74.5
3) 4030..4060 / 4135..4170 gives 1.6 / 78.2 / 79.9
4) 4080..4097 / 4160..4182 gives -0.1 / 79.3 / 79.1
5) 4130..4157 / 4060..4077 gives -1.6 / 79.2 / 77.6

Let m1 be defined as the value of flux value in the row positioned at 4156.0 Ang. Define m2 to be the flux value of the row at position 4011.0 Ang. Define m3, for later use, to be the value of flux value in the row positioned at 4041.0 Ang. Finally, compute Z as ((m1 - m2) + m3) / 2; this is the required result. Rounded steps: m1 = 78.2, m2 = 80.8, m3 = 78.6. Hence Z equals 38.0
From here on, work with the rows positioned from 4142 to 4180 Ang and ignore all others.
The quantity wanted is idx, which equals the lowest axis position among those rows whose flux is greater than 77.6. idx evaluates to 4146.0 Ang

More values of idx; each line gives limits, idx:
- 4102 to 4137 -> 4111.0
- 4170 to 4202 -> 4171.0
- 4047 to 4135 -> 4048.5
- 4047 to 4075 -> 4048.5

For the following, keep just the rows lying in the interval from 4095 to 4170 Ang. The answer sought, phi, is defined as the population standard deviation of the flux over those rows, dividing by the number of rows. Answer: 7.3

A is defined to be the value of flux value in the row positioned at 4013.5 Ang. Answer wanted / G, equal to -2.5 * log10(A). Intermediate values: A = 78.2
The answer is -4.73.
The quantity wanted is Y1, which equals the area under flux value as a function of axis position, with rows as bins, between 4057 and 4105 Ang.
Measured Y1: 3598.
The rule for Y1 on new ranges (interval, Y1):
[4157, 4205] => 3770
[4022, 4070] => 3766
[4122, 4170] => 3826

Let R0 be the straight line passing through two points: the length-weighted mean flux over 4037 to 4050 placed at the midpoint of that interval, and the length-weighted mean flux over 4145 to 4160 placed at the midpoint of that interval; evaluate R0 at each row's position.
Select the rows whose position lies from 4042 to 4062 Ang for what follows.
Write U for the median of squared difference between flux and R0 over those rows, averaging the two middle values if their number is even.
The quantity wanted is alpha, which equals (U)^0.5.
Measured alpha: 2.0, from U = 4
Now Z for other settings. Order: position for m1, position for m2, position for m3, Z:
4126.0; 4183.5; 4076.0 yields 38.7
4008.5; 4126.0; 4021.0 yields 40.8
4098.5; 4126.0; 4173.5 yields 31.3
